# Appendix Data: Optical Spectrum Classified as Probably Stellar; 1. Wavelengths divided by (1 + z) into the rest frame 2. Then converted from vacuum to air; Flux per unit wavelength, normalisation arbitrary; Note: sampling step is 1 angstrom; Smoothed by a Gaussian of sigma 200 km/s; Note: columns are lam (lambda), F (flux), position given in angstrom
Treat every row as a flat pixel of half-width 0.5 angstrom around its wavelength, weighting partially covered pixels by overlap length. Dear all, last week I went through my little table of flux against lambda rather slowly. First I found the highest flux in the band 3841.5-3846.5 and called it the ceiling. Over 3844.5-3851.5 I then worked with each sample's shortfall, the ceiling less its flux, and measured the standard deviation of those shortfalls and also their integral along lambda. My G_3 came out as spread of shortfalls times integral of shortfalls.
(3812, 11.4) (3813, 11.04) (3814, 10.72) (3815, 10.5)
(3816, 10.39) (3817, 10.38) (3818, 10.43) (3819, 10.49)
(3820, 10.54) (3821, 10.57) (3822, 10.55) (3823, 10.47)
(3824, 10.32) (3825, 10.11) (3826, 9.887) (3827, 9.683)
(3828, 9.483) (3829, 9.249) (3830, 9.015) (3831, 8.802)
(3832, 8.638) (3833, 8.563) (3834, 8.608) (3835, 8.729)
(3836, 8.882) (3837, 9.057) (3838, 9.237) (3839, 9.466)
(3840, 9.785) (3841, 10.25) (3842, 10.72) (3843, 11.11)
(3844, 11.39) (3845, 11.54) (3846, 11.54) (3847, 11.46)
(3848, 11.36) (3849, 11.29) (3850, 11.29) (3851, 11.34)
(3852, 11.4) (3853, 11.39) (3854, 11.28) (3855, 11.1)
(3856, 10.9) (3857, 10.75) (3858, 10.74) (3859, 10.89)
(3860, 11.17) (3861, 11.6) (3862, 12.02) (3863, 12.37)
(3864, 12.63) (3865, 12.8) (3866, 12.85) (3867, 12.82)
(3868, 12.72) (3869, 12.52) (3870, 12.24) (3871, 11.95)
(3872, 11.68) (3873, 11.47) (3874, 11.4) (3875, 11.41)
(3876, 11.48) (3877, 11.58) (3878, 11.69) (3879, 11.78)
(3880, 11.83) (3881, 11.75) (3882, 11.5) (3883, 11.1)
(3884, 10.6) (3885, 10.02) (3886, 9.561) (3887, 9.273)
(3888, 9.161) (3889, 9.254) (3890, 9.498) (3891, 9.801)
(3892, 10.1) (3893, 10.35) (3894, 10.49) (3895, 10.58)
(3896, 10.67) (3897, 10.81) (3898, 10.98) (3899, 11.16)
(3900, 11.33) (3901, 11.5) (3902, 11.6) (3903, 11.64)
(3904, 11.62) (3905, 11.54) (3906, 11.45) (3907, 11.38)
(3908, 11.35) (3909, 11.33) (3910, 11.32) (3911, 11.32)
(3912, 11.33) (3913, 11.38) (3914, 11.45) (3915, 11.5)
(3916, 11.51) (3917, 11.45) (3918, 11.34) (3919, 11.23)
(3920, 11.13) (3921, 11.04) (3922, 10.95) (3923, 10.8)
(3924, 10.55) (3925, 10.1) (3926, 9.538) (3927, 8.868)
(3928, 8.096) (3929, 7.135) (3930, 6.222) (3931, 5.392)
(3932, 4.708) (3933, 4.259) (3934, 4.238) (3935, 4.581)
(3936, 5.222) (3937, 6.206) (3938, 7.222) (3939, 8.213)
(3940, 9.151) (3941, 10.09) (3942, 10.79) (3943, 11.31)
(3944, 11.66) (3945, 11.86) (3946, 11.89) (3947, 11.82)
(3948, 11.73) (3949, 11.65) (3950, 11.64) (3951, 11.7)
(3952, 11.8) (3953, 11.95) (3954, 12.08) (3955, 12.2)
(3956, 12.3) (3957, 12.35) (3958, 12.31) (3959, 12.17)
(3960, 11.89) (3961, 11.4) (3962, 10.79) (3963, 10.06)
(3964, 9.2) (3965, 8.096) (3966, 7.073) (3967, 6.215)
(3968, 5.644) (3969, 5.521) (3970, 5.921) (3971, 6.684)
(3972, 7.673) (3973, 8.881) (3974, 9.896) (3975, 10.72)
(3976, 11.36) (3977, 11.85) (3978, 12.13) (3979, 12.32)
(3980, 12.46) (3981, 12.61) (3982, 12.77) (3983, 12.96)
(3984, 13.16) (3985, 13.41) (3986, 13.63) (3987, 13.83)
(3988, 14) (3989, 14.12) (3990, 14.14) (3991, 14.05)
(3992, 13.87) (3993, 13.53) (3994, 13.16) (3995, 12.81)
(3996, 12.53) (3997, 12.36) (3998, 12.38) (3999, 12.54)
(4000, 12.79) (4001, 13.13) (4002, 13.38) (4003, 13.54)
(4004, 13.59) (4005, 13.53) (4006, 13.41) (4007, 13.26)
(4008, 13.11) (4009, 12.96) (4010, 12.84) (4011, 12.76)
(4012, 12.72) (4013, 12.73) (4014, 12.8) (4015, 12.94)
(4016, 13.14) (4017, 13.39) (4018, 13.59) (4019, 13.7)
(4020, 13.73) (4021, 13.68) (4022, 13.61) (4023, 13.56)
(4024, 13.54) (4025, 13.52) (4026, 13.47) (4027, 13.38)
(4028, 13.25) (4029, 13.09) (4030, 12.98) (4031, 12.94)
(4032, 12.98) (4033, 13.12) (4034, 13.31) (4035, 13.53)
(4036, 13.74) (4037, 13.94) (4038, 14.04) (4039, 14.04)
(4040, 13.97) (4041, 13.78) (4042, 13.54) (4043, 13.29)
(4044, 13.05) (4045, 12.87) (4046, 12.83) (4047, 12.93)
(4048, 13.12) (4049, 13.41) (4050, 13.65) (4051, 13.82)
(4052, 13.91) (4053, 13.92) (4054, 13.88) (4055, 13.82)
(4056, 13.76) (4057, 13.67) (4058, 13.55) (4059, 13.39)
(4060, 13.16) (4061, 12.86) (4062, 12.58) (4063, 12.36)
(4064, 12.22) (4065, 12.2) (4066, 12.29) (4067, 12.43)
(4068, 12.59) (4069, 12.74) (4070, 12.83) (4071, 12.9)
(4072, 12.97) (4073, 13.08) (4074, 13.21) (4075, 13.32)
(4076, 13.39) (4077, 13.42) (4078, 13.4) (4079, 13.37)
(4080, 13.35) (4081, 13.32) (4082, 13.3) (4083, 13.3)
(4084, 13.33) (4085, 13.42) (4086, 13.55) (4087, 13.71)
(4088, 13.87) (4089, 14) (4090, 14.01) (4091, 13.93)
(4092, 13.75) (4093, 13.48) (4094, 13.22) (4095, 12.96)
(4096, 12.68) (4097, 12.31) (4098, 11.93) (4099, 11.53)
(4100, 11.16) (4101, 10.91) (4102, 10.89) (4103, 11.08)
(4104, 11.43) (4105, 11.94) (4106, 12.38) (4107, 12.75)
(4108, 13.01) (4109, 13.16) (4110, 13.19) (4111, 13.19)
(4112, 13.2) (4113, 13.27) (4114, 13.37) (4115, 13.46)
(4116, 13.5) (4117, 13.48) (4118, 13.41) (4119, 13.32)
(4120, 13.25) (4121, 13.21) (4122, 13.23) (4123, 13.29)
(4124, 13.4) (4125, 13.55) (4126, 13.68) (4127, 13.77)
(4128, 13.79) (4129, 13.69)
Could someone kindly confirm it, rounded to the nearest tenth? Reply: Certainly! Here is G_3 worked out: 0.1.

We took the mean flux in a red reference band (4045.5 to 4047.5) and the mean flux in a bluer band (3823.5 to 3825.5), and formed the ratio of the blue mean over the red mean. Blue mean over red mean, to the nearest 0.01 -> 0.79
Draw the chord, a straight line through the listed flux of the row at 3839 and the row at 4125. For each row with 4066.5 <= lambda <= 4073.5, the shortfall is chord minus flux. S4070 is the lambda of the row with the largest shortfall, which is 4067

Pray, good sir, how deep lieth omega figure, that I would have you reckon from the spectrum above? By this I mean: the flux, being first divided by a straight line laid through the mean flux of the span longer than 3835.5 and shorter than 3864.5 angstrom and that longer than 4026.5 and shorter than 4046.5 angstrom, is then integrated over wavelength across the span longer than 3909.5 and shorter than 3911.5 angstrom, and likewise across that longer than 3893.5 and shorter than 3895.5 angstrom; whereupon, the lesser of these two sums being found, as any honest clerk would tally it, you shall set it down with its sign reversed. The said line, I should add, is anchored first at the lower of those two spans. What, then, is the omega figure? -1.83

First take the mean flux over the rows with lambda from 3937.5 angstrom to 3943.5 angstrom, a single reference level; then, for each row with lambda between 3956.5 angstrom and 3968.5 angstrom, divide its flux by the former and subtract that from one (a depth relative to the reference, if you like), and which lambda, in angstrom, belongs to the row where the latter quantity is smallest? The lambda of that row 3957 angstrom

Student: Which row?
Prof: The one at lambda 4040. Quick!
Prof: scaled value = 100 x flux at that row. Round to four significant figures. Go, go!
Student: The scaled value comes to 1397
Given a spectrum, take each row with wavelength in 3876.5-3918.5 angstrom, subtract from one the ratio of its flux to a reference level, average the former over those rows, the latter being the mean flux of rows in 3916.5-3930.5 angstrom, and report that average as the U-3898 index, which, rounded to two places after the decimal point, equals -0.11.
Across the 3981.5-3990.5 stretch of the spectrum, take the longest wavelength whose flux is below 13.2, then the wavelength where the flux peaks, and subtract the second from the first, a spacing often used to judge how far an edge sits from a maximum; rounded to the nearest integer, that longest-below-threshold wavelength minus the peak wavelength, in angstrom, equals -6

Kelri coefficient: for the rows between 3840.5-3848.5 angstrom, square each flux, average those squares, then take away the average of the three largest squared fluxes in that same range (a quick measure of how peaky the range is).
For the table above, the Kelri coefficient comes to -8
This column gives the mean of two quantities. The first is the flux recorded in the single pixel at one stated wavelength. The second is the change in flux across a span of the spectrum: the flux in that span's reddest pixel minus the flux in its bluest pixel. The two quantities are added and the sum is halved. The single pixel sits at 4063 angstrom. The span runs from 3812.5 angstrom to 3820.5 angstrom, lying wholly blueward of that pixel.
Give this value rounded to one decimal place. 5.9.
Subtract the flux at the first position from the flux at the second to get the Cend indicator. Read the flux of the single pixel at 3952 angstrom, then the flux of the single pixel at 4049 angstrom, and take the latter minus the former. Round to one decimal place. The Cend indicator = 1.6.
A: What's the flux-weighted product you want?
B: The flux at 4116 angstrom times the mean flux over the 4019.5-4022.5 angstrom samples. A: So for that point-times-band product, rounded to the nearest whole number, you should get 185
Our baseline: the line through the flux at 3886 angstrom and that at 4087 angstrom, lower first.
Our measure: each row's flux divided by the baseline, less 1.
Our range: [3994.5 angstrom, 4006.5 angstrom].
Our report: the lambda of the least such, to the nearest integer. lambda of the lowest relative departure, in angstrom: 3998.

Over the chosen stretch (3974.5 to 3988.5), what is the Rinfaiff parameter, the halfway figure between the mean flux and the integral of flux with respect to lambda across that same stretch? 95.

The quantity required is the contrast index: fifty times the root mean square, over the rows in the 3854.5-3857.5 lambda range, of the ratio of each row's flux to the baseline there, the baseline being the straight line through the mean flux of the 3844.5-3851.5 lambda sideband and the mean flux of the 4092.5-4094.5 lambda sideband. 48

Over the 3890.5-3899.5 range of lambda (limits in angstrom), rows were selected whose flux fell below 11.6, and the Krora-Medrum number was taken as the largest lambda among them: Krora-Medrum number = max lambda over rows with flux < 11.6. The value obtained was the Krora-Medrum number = 3899 angstrom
